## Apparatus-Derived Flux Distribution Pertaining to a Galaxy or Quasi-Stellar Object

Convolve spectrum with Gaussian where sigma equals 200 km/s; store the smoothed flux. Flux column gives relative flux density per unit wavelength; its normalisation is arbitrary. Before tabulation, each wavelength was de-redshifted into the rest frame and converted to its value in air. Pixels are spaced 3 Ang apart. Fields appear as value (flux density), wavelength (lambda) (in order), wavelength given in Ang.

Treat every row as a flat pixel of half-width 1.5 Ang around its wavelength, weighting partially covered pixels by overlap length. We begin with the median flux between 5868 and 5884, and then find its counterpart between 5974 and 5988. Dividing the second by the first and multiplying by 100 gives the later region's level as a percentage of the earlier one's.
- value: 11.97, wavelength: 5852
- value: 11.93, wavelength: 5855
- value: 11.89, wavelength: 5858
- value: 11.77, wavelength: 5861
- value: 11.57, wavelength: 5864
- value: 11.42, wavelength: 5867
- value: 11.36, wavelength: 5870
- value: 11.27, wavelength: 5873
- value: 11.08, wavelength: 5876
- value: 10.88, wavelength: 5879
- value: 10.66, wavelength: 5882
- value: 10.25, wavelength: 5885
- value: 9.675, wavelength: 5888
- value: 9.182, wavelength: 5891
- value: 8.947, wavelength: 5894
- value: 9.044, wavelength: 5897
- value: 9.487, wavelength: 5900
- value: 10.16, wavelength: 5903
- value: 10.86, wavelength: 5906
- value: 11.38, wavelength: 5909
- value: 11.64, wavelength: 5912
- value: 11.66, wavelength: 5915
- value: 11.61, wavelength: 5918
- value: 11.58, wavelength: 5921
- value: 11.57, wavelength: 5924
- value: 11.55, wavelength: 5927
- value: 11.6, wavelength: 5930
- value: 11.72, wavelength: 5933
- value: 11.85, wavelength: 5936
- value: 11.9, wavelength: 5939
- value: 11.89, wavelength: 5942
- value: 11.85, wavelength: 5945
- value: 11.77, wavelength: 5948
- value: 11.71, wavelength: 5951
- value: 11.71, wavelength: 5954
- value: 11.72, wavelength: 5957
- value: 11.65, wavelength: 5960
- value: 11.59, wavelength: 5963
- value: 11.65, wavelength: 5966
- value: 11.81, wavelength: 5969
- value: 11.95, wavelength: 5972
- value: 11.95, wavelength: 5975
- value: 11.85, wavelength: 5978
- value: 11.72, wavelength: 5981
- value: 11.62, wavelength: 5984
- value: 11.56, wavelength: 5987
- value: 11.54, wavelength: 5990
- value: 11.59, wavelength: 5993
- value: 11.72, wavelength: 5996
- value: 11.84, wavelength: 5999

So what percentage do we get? 106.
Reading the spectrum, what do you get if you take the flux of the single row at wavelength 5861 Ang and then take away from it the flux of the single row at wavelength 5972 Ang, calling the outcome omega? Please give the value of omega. -0.2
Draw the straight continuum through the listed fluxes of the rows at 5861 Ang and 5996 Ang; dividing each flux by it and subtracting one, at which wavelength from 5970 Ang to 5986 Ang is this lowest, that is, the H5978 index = 5984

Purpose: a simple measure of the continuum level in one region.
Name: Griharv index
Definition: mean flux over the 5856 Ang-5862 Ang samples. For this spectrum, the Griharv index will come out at 11.8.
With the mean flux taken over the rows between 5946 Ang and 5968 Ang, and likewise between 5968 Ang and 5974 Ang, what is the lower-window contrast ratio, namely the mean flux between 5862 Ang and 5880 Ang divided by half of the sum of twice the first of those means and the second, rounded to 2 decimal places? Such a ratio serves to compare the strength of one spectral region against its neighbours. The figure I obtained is 0.64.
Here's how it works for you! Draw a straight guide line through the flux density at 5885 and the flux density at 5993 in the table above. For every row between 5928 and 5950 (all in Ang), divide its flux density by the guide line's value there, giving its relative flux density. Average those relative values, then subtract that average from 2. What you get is 0.92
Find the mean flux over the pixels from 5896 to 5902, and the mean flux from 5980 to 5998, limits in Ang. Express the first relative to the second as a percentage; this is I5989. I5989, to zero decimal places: 80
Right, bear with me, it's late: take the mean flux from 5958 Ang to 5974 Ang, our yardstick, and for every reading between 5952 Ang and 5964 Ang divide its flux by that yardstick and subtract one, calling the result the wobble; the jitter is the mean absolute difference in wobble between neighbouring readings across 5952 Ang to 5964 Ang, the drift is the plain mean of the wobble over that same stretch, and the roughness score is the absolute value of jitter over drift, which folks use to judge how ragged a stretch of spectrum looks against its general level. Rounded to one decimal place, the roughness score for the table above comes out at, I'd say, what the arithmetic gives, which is 0.7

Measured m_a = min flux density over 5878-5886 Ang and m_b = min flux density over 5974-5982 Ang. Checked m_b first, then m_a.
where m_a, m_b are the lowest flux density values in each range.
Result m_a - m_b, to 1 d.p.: -1.5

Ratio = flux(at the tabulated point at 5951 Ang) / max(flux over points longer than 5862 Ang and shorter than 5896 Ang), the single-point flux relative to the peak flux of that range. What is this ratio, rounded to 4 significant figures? 1.012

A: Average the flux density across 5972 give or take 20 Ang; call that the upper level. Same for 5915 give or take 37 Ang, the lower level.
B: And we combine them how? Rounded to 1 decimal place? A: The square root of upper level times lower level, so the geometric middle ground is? 11.3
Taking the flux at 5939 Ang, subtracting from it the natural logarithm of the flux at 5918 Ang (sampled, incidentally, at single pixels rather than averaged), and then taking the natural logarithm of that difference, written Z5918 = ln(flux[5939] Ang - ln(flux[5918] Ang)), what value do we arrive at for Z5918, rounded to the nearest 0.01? 2.25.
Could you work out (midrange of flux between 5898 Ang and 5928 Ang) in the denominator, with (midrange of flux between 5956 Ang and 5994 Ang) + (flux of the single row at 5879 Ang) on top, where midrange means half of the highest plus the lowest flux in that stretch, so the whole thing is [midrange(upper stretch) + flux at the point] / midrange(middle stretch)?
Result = 2.14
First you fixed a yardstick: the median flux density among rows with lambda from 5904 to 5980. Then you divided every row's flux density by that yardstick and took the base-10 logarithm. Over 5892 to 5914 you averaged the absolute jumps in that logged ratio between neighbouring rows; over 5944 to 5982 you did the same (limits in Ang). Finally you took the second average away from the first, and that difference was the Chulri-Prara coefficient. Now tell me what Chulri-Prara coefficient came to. 0.016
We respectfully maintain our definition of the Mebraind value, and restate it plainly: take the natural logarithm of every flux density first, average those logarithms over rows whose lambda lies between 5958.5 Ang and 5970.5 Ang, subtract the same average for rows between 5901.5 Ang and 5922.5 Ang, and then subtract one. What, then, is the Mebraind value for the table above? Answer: -0.96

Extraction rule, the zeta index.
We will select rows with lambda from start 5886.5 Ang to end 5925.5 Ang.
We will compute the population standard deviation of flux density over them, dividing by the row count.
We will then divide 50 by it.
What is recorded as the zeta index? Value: 46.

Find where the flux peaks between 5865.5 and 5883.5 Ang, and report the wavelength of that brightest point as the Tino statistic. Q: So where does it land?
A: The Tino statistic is 5867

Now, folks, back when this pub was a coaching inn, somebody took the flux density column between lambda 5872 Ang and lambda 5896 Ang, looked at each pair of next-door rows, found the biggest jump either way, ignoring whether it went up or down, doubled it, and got 1.15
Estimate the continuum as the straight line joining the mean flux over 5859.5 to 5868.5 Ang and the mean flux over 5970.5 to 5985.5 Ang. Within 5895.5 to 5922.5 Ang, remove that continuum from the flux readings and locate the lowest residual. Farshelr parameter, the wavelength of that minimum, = 5897 Ang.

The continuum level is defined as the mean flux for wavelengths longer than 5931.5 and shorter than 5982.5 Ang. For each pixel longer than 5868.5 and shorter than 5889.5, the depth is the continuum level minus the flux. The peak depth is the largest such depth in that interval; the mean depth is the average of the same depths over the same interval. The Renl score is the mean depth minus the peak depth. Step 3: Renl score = -1.1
